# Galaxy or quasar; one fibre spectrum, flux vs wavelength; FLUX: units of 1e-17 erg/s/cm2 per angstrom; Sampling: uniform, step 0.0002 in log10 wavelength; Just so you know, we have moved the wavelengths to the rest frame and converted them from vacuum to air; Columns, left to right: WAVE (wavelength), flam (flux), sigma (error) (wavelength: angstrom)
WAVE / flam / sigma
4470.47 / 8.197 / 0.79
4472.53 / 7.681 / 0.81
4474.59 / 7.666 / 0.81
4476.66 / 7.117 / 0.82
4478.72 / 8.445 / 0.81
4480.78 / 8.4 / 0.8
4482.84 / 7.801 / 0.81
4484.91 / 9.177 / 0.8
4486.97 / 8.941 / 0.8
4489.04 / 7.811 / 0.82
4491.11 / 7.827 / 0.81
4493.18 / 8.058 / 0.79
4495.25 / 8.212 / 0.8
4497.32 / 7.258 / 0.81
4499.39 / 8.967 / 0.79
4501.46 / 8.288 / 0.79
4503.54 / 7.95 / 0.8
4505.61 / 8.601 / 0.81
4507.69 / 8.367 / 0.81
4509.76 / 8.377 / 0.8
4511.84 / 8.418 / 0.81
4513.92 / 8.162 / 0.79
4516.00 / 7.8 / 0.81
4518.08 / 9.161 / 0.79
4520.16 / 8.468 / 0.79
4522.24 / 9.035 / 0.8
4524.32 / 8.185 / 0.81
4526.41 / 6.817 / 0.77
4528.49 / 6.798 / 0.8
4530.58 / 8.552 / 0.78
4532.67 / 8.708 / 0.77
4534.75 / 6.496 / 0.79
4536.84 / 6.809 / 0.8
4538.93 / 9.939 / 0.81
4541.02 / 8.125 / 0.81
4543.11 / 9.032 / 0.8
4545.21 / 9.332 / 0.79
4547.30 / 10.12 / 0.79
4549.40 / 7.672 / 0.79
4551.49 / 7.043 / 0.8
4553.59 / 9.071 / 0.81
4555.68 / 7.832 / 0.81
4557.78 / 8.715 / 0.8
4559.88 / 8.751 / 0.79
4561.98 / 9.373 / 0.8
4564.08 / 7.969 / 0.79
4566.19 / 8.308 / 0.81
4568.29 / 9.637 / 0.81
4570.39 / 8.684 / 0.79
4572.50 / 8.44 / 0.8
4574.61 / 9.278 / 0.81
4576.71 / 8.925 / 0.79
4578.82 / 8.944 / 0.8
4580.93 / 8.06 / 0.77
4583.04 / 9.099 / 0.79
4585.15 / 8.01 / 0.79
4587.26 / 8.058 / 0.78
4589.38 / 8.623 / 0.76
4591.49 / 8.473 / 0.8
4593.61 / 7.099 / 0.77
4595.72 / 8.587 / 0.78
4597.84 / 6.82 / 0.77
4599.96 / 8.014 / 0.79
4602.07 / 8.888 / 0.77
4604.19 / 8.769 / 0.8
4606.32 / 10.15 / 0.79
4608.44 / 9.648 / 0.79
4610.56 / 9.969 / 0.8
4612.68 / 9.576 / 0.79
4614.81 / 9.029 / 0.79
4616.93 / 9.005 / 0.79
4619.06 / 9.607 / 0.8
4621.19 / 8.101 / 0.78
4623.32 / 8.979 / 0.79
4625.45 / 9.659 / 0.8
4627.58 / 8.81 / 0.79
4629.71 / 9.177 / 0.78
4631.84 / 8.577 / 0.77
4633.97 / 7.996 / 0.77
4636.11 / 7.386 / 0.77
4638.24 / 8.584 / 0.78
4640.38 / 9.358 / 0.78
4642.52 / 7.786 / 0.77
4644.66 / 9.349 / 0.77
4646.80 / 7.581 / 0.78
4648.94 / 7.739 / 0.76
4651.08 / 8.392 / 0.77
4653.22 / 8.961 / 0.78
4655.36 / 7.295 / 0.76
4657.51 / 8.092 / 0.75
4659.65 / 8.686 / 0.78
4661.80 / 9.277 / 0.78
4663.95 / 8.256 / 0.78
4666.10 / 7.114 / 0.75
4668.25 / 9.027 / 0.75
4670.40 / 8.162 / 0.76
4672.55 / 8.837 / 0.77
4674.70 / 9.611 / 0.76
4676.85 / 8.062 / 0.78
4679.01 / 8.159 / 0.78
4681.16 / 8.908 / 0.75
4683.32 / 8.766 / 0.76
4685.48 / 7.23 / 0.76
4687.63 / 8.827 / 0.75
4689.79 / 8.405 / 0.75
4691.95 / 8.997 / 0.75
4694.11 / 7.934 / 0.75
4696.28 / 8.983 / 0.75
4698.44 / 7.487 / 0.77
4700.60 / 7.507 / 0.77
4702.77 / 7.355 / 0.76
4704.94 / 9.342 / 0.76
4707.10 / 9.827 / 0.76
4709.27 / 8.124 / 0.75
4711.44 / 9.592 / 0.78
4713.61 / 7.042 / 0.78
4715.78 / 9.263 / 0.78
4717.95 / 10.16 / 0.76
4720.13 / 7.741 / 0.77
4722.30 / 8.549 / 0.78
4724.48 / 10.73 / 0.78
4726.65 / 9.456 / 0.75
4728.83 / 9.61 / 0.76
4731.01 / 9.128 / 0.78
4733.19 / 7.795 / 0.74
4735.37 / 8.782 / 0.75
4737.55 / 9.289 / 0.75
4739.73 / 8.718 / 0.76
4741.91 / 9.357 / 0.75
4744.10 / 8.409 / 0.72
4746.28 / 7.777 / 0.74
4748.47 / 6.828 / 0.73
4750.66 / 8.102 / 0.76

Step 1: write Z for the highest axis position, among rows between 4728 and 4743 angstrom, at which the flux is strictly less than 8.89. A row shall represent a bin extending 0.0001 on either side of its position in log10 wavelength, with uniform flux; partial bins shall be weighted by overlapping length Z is 4739.73 angstrom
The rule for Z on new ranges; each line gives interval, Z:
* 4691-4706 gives 4702.77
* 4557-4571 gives 4570.39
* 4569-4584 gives 4580.93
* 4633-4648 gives 4646.80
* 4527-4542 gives 4541.02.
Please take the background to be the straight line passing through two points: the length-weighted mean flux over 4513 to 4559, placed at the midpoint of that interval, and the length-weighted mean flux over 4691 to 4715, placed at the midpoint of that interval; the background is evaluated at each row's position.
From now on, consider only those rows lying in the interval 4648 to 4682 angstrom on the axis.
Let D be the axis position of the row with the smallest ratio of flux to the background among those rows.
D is 4666.10 angstrom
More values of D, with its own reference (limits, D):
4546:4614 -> 4597.84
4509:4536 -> 4534.75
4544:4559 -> 4551.49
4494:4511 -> 4497.32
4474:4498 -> 4476.66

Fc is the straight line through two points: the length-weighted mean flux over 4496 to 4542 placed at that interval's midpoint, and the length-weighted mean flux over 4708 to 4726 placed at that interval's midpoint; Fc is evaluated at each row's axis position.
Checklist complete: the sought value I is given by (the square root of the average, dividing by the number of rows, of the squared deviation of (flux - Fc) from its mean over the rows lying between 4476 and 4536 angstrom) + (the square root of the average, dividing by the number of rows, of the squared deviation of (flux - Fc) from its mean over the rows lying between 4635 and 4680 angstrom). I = 1.4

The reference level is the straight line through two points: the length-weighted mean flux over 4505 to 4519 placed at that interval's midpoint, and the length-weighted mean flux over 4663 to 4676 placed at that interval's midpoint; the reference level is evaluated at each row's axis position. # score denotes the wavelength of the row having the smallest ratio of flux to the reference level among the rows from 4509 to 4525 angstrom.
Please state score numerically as 4516.00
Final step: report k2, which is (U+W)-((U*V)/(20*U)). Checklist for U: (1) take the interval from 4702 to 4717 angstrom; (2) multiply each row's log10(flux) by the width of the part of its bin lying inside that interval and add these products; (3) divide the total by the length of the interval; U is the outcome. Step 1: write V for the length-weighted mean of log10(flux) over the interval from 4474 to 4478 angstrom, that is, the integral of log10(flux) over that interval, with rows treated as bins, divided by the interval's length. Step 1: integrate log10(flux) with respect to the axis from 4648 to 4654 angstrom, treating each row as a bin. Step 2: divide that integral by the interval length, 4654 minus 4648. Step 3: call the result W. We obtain 1.814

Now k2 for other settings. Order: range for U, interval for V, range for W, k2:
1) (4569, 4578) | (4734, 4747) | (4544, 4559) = 1.829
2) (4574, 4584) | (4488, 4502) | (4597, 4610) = 1.842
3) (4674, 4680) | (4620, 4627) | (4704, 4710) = 1.844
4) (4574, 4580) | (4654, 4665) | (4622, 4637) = 1.846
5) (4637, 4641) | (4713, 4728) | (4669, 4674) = 1.835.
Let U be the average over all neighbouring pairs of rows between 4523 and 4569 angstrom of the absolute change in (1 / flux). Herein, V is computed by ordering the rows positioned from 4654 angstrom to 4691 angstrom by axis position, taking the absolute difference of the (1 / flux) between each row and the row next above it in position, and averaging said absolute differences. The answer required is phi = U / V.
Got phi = 1.27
